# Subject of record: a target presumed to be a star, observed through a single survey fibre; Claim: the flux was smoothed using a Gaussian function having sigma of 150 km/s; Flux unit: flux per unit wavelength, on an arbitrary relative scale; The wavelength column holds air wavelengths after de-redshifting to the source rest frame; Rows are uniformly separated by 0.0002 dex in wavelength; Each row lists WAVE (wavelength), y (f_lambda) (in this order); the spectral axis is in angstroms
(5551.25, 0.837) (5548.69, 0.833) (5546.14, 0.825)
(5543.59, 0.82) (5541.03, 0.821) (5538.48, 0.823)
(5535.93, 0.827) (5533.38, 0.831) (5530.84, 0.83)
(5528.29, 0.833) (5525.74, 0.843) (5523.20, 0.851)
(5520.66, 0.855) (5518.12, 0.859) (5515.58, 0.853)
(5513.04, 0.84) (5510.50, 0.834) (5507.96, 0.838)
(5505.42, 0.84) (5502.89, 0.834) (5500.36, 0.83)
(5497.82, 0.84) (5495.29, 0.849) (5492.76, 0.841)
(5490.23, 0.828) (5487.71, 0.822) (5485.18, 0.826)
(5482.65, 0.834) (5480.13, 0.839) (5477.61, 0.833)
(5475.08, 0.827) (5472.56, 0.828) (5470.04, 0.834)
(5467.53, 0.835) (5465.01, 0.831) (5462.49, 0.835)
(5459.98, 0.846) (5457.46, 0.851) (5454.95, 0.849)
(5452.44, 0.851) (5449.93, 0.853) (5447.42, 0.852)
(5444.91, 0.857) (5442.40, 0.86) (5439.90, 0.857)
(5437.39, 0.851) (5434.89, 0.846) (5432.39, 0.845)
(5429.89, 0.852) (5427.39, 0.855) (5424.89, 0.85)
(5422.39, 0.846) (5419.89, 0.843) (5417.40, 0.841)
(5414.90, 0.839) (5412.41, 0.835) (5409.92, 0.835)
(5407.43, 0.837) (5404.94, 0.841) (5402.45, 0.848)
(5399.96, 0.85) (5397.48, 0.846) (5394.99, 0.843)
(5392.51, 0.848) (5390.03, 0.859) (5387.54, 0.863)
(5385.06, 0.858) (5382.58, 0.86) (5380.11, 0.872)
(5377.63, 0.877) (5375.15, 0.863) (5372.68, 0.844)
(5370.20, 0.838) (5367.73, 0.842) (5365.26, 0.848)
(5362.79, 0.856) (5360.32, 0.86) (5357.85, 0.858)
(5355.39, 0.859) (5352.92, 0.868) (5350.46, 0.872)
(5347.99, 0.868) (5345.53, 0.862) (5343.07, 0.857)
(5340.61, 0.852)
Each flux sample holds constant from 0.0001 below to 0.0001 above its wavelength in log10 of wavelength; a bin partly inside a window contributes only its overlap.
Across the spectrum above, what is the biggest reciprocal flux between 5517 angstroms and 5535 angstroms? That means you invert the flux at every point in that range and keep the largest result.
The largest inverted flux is 1.205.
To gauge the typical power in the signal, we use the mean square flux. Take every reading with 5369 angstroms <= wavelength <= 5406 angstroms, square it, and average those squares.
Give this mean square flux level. 0.729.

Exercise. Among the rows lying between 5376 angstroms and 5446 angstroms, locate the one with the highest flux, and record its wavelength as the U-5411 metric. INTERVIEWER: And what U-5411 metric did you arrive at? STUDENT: 5377.63 angstroms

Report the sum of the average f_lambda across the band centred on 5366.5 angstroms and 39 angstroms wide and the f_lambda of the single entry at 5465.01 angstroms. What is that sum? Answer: 1.69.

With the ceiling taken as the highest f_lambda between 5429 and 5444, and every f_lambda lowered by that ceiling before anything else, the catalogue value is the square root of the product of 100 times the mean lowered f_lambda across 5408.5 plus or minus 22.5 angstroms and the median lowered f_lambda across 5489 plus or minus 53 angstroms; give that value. 0.17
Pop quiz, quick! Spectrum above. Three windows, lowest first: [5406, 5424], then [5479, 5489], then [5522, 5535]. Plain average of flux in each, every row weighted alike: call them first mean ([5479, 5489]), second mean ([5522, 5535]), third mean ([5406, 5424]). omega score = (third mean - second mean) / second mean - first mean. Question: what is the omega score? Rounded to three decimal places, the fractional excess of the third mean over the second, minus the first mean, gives -0.828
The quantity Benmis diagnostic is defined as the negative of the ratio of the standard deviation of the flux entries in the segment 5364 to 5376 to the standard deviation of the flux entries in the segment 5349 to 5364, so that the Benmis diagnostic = -1.5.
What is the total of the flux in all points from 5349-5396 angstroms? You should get 16.29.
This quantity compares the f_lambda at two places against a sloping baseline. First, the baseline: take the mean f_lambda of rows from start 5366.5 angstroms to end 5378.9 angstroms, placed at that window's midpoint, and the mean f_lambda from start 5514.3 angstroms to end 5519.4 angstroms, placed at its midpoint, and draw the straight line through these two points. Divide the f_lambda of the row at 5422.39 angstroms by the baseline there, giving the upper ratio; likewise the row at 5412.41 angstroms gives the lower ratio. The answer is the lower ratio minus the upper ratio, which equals -0.013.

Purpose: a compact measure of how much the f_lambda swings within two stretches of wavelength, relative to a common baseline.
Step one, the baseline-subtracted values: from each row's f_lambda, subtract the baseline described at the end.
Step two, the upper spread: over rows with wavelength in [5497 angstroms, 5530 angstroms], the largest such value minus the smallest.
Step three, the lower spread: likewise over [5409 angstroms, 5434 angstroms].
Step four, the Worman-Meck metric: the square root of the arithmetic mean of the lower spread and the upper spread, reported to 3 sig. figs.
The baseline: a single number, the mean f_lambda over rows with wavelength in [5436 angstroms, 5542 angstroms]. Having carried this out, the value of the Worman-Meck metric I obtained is 0.157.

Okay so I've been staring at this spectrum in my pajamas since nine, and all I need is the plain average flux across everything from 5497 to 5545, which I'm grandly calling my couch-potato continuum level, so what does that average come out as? 0.837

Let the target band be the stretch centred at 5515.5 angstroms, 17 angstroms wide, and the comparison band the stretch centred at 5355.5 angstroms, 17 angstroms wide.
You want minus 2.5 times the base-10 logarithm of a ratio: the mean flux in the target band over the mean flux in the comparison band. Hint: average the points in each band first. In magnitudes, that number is 0.020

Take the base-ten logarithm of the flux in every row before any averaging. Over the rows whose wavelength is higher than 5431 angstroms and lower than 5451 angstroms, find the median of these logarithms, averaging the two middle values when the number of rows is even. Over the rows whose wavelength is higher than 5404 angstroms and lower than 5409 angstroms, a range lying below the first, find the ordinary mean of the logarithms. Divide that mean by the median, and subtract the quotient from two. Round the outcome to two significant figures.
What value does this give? 0.90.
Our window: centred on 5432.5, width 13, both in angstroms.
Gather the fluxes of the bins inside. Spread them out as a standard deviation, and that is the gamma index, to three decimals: 0.004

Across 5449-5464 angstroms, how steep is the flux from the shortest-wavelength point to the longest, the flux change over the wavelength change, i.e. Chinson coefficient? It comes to -0.0014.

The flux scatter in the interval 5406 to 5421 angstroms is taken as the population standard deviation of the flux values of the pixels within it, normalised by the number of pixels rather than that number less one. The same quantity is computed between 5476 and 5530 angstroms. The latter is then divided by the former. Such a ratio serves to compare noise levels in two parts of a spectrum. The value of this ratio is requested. 3.2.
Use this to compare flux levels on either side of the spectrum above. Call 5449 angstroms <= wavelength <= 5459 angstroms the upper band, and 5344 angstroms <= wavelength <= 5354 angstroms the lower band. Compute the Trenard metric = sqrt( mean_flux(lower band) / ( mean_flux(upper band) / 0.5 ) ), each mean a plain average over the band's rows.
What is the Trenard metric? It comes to 0.714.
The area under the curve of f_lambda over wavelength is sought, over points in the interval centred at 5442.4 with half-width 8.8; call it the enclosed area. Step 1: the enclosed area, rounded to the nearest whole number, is 15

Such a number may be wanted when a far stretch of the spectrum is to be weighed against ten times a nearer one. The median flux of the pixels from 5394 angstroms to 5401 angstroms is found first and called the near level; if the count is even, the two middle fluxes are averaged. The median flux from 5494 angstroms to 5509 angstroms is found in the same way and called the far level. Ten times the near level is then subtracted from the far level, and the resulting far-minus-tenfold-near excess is -7.62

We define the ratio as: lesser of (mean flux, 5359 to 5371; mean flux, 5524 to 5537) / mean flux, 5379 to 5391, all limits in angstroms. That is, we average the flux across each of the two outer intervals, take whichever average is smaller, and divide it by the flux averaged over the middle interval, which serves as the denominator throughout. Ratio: 0.97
